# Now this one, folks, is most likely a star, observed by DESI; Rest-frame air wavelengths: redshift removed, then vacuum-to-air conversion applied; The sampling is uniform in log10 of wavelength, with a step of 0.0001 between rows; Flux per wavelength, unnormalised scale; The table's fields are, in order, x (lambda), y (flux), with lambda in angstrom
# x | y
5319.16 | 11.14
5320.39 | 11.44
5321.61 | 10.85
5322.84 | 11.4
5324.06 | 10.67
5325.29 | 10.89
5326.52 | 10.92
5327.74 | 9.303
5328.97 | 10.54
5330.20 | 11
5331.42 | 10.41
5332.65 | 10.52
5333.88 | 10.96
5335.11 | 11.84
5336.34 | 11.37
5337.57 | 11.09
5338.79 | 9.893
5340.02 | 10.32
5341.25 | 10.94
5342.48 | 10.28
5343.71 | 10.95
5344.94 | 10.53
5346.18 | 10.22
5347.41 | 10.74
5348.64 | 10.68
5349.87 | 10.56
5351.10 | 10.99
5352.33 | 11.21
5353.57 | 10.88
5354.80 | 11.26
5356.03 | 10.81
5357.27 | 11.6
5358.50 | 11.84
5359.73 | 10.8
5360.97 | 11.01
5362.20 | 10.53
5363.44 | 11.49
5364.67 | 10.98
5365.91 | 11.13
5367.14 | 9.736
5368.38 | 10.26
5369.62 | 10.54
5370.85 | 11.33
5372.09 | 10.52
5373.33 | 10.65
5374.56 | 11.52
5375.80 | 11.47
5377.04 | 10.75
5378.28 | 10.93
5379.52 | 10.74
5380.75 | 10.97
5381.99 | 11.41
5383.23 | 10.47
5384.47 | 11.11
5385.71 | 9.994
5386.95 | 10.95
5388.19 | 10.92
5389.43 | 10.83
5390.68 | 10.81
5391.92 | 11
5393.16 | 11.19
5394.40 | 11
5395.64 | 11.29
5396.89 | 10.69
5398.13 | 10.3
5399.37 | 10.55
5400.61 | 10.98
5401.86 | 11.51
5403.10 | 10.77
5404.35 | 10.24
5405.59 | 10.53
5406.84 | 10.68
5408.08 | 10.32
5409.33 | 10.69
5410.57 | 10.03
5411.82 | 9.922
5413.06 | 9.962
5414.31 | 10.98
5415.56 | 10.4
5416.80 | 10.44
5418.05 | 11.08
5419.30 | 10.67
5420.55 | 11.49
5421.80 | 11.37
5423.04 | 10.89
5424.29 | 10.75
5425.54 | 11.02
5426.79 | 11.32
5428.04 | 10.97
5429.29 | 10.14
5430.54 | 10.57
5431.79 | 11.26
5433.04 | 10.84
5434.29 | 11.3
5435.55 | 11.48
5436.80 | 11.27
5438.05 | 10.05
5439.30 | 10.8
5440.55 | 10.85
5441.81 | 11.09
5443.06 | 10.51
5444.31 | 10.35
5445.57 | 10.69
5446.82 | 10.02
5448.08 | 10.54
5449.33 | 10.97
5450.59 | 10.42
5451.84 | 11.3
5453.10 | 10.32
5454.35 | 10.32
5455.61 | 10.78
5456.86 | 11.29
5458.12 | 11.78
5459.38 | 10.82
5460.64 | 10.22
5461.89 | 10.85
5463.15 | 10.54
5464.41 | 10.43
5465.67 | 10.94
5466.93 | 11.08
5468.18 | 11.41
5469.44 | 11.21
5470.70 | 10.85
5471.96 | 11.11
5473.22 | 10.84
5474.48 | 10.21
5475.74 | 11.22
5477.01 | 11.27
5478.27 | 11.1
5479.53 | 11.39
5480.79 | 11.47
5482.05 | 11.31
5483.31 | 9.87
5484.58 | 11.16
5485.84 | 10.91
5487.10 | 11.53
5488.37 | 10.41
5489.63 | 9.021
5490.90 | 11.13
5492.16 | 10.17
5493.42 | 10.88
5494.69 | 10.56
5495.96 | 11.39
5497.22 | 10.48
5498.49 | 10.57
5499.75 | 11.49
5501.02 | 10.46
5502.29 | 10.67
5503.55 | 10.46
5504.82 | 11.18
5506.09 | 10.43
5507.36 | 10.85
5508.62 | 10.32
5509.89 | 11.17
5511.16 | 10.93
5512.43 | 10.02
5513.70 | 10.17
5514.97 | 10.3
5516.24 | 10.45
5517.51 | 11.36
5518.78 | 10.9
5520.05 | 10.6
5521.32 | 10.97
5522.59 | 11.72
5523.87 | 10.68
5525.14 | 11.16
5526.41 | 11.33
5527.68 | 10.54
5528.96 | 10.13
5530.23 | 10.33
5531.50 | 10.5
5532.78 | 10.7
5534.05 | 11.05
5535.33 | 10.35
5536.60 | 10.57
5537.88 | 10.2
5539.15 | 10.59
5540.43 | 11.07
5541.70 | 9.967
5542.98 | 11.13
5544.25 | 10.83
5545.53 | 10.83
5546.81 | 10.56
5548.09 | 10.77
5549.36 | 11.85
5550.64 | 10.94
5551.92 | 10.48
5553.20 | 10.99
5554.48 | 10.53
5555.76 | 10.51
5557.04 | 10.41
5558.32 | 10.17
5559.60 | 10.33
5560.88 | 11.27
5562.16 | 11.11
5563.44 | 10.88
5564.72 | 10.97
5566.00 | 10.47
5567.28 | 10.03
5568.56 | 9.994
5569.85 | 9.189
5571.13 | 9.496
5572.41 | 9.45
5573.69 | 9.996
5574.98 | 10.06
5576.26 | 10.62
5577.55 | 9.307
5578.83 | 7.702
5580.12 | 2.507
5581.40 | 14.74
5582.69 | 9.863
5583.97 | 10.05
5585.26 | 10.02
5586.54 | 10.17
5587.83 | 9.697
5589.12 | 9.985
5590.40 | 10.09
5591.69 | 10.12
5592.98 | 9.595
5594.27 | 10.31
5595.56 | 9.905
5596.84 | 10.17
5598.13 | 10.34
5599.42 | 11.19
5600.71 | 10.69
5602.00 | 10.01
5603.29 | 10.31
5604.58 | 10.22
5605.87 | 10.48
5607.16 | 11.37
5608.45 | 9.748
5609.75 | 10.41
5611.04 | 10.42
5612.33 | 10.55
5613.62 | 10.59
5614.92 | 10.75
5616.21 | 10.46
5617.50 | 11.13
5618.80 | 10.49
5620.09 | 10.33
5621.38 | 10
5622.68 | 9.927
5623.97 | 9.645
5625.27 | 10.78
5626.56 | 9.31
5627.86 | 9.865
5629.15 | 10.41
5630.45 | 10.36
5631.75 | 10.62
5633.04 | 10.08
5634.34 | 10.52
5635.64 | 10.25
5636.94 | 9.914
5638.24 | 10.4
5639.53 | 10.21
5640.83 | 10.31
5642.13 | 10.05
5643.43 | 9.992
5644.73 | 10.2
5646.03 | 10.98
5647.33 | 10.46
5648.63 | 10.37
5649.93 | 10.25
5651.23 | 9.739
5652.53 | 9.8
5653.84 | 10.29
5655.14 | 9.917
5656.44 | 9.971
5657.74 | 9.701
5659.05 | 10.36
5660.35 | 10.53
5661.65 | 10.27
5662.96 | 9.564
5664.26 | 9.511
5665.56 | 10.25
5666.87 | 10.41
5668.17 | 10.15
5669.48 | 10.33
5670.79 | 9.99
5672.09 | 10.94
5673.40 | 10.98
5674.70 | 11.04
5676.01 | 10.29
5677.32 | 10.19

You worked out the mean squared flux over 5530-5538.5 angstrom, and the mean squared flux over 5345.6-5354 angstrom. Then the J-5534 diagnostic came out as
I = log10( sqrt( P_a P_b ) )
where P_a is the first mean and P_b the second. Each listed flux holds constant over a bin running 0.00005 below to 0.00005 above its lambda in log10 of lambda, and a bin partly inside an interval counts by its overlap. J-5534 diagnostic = 2.05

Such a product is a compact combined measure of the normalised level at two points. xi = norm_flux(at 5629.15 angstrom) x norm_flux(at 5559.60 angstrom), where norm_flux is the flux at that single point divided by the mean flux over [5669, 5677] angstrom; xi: 0.96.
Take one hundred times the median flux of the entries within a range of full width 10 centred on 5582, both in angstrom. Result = 994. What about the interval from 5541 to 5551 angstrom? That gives 1083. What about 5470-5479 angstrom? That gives 1110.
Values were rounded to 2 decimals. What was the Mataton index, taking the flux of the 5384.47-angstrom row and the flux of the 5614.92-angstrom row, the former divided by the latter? 1.03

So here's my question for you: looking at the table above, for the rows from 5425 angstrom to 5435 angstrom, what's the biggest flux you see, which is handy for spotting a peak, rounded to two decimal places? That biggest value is 11.32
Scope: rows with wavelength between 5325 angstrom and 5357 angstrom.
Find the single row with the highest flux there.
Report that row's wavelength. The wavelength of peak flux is 5335.11 angstrom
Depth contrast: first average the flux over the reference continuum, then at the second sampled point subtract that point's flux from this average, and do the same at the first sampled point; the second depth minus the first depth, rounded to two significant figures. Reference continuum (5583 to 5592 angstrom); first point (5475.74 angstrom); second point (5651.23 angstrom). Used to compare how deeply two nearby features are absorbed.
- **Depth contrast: 1.5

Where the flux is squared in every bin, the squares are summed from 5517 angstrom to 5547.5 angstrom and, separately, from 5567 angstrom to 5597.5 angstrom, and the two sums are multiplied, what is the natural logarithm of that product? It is 15.7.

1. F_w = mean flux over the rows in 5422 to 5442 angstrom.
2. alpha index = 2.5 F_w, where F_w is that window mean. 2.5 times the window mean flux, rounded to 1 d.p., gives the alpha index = 27.3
